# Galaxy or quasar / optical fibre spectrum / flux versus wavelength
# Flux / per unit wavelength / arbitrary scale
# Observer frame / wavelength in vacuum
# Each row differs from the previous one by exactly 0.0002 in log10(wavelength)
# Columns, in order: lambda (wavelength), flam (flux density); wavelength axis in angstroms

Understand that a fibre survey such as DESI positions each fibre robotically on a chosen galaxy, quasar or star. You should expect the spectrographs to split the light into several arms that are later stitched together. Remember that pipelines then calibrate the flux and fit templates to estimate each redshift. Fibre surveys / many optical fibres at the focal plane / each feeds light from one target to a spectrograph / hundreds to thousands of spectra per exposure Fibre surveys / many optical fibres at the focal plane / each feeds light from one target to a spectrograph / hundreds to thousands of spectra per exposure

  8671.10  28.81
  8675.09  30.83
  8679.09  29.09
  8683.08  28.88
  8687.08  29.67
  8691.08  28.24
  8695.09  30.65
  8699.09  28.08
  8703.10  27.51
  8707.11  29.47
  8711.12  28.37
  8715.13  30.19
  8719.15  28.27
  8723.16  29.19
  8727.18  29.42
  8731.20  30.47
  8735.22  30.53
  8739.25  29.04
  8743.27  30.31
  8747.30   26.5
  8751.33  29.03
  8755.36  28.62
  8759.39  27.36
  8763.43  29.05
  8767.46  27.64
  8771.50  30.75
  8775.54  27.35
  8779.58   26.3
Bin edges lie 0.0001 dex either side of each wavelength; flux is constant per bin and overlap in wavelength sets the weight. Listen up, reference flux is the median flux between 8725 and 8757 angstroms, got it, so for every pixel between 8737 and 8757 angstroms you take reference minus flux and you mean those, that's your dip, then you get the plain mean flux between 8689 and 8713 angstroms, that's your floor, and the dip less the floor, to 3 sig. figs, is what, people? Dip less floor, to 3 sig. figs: -28.2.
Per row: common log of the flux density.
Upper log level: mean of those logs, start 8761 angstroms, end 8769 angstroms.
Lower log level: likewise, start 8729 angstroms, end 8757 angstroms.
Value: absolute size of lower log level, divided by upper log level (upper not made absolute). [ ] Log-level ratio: 1.009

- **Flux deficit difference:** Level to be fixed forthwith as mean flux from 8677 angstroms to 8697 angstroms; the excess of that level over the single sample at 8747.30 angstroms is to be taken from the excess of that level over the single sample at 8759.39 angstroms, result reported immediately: -0.9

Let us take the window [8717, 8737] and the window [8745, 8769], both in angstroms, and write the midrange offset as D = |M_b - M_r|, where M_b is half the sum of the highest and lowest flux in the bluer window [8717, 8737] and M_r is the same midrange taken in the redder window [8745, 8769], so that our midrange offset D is 1.6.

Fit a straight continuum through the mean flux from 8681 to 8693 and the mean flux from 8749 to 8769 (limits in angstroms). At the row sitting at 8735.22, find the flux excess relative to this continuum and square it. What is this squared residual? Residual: 4.0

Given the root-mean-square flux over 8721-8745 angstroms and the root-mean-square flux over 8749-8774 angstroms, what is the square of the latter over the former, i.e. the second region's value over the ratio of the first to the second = 27.7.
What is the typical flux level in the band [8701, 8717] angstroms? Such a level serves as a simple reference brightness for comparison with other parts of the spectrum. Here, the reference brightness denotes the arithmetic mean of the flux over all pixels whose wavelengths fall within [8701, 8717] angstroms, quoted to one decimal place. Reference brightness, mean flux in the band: 28.9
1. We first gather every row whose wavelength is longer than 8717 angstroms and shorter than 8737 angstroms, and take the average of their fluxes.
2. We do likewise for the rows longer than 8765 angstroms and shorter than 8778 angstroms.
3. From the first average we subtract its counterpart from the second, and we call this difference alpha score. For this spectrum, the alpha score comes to 1.0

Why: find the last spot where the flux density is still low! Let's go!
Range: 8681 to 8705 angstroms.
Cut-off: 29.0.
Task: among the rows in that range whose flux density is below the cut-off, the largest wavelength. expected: 8703.10 angstroms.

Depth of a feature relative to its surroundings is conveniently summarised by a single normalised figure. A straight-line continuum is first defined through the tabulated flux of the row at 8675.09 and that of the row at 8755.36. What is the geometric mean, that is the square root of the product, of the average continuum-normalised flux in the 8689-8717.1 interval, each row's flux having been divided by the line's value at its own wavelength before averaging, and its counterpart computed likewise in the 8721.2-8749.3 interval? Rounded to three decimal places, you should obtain 0.984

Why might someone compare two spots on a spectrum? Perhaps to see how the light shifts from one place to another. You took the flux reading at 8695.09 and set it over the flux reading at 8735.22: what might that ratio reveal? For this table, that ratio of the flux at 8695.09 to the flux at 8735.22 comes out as 1.00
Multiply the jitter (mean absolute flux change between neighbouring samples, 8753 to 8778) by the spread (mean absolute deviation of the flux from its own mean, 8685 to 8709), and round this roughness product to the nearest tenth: 2.2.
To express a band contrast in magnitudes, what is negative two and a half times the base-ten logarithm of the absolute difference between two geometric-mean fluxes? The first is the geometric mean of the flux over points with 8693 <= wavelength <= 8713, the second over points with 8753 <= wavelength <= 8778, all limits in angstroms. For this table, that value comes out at 1.1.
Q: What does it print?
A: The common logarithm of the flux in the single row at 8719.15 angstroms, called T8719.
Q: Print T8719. 1.45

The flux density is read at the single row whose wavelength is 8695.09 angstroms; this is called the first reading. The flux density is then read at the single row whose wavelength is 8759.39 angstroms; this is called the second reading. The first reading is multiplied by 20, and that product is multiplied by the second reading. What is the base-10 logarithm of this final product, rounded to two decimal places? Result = 4.22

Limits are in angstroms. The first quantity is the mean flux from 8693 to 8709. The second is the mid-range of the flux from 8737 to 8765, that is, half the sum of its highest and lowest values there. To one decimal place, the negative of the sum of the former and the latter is -57.3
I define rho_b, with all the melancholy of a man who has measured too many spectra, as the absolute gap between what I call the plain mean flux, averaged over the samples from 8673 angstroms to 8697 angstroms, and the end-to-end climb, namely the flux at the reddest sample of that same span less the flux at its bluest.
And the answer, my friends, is 29.7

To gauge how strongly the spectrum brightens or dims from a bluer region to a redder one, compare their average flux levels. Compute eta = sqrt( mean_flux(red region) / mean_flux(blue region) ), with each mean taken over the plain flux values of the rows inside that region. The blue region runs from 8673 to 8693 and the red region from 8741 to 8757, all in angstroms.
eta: 0.99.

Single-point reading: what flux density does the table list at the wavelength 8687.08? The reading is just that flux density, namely 29.67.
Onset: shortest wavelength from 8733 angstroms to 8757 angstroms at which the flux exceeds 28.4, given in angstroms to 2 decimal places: 8735.22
